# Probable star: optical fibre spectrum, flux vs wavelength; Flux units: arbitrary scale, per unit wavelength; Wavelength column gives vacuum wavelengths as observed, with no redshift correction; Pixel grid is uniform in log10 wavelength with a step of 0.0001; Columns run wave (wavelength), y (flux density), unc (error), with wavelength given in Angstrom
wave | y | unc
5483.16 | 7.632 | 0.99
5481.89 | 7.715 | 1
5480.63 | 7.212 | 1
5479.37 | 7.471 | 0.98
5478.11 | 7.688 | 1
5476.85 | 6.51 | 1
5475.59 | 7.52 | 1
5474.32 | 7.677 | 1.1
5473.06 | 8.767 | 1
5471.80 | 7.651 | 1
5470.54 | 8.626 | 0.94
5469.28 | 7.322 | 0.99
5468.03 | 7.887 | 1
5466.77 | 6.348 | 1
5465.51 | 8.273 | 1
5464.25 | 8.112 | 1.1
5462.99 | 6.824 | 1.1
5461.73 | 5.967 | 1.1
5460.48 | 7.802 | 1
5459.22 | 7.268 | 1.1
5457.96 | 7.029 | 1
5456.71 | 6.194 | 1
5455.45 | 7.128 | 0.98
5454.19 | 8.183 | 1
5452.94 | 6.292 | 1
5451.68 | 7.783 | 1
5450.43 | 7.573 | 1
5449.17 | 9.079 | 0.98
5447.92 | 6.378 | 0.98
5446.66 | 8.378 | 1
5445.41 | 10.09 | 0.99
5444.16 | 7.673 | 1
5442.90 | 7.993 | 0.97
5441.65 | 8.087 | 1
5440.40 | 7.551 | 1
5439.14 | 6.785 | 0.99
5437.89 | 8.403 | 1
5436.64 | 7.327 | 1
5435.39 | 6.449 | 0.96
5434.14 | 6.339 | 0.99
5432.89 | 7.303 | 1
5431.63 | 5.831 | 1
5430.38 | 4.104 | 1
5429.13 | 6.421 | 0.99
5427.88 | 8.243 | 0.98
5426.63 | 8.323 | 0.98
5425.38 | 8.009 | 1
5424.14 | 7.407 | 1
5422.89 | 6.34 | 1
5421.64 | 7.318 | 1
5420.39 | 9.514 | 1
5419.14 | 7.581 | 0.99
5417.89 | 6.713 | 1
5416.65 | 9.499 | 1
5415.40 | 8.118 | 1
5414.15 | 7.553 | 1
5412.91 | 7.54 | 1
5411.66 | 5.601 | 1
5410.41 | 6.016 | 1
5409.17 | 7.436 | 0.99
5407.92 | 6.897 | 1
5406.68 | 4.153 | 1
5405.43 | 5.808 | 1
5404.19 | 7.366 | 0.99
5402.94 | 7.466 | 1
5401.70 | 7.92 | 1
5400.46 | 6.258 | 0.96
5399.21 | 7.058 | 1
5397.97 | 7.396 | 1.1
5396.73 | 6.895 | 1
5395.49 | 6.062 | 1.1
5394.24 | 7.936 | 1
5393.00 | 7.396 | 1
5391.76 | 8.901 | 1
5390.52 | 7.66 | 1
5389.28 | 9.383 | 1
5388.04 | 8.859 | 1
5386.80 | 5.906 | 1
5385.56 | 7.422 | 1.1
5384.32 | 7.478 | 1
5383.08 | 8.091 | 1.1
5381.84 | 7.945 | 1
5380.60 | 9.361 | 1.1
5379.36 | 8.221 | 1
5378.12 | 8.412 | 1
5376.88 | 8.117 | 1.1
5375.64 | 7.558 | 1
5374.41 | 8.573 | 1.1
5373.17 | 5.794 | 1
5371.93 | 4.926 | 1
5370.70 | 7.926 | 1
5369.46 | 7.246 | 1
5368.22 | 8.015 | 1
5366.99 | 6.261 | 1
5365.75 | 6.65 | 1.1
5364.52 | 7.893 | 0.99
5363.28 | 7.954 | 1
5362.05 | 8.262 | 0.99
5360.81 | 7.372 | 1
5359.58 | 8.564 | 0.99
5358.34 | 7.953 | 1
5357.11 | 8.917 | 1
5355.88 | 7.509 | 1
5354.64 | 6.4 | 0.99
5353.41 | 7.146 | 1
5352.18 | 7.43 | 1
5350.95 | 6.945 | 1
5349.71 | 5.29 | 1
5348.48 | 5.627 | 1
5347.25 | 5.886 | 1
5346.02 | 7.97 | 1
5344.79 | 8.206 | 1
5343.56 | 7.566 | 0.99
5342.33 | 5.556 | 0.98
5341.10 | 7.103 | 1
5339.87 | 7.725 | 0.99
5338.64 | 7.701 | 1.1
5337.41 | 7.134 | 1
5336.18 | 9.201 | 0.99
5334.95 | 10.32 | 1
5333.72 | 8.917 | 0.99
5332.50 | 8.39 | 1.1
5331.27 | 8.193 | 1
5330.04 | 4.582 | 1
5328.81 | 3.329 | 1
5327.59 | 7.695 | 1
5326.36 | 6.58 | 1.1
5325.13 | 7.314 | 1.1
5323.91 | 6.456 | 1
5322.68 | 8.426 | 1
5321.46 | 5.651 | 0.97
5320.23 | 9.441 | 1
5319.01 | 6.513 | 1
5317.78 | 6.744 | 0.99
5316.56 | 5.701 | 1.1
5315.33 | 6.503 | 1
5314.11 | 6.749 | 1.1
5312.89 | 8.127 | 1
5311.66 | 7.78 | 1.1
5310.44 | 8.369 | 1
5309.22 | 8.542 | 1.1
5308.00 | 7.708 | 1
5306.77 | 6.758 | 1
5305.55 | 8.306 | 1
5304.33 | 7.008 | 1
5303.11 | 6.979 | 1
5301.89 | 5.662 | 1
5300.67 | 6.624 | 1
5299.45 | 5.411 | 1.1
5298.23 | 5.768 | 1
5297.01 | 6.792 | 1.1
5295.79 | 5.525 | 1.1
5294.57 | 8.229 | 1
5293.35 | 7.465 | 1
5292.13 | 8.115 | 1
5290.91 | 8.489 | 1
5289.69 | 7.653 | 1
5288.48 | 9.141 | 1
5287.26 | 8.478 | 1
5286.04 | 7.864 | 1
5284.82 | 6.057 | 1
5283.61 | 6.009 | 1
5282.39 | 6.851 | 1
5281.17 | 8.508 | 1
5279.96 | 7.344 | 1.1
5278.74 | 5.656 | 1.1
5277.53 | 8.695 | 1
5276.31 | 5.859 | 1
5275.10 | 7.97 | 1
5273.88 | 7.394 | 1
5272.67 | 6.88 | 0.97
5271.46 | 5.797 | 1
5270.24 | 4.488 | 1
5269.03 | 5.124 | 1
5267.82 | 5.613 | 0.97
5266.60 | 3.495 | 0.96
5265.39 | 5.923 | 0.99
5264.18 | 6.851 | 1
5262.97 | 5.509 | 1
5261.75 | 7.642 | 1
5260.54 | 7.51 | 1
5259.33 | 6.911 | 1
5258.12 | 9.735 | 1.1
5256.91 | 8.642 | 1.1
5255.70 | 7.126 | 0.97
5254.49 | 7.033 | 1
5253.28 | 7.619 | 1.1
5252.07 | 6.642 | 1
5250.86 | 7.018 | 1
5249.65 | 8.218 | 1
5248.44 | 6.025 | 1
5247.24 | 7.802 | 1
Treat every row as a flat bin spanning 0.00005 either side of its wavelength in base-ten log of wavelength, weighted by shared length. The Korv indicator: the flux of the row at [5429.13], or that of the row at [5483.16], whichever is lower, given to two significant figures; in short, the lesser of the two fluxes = 6.4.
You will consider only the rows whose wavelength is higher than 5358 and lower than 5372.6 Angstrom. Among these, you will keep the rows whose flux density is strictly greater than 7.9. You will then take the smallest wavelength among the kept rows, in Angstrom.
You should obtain 5358.34 Angstrom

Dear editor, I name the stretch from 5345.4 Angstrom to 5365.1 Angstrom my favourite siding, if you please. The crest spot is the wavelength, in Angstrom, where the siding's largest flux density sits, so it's 5357.11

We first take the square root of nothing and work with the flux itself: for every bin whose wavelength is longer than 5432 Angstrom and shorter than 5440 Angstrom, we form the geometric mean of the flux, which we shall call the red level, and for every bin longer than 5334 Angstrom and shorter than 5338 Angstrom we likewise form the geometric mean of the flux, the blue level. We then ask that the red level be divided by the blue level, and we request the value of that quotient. 0.80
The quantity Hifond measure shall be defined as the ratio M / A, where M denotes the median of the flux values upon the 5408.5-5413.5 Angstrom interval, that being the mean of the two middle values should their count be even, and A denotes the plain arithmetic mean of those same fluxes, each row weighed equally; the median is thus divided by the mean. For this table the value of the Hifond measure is 1.01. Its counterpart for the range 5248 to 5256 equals 0.99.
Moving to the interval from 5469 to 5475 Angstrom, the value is 0.96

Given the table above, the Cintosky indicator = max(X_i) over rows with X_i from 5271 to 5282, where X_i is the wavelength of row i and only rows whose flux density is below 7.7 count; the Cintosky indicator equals 5279.96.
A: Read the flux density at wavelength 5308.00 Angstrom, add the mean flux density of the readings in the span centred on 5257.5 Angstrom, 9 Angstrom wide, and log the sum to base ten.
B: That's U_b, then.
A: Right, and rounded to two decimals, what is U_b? 1.19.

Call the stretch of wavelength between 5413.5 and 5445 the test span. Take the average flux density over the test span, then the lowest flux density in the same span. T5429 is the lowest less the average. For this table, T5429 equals -3.3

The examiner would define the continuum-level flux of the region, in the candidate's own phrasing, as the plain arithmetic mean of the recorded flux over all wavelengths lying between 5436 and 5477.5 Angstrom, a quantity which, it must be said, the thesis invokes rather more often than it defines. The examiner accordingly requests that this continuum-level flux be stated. 7.59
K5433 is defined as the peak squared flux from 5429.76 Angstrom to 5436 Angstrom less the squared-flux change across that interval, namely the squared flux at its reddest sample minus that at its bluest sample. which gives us 29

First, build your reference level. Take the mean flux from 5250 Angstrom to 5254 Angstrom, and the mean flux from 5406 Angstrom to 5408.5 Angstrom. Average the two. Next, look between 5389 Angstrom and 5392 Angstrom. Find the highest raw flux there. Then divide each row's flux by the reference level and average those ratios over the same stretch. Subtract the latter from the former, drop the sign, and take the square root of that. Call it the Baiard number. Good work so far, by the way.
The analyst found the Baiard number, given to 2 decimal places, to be 2.83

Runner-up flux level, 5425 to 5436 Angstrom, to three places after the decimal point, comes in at 8.243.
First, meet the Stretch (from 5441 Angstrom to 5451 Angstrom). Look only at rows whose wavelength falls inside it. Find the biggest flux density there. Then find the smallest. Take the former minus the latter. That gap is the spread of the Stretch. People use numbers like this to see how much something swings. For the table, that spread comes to 3.7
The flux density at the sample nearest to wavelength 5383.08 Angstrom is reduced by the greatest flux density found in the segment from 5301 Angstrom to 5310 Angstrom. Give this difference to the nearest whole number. 0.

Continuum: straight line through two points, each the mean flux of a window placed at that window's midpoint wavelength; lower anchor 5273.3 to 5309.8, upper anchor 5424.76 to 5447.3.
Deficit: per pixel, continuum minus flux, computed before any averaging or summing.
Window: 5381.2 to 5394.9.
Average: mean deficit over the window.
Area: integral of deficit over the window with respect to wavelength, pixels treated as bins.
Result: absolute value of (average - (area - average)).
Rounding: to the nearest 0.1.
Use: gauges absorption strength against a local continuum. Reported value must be 6.5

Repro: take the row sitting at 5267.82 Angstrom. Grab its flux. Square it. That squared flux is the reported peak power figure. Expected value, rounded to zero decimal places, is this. 32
